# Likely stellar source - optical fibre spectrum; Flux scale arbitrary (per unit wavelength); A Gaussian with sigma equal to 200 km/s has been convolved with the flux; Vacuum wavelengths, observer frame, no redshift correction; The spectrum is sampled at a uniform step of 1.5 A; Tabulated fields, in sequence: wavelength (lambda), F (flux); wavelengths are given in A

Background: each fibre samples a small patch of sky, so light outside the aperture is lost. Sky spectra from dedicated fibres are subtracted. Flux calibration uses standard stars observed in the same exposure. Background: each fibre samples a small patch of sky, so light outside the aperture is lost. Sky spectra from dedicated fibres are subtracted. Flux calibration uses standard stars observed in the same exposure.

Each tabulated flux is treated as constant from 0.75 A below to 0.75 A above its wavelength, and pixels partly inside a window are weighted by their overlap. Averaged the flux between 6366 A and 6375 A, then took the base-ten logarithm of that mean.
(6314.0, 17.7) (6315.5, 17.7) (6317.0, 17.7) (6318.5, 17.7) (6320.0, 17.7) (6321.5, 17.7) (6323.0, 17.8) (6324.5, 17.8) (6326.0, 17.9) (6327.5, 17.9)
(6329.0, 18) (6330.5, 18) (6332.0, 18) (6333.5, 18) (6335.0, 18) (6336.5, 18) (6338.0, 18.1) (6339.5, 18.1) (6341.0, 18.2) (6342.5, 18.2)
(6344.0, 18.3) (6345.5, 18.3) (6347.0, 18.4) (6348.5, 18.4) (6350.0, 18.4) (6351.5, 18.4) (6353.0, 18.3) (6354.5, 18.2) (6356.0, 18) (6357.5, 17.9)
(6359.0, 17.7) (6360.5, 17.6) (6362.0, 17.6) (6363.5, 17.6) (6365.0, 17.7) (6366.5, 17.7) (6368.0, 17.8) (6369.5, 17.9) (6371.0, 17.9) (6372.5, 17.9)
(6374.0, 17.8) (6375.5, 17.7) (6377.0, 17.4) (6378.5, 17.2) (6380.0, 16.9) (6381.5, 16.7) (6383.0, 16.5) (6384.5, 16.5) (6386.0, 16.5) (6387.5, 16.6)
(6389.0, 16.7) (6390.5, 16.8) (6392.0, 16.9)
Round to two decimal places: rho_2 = 1.25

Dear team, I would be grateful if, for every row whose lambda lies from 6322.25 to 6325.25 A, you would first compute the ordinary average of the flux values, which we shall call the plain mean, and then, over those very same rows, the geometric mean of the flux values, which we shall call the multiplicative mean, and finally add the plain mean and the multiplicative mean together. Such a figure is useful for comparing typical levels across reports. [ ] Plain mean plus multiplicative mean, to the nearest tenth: 35.6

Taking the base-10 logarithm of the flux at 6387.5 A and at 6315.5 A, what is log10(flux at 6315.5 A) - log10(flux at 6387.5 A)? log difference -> 0.028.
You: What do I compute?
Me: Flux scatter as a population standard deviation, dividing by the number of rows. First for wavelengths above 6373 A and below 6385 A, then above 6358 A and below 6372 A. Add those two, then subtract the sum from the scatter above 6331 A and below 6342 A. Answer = -0.52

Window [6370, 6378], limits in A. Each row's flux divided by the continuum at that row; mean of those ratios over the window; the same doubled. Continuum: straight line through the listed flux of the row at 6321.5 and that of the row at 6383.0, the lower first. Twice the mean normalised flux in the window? 2.13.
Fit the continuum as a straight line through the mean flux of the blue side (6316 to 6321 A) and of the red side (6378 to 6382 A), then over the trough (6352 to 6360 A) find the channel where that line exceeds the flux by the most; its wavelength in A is 6359.0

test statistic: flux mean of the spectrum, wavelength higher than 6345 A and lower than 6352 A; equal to 18.4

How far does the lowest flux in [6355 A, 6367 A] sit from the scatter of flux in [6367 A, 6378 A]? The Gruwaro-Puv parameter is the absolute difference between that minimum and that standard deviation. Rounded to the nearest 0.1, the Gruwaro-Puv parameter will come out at 17.4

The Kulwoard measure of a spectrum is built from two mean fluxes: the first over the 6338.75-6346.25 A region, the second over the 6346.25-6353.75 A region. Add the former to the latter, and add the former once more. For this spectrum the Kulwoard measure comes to 54.8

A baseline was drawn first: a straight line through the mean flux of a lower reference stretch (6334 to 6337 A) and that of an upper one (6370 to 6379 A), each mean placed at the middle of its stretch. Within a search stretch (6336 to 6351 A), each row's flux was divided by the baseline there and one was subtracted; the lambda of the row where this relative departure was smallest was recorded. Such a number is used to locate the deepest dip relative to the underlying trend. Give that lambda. 6336.5 A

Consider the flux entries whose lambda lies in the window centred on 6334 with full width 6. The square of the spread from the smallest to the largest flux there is 0.000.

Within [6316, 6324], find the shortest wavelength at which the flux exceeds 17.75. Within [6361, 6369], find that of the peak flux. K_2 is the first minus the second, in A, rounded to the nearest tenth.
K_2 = -45.0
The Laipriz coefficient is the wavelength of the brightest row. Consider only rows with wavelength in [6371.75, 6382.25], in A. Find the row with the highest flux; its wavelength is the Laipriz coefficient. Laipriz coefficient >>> 6372.5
